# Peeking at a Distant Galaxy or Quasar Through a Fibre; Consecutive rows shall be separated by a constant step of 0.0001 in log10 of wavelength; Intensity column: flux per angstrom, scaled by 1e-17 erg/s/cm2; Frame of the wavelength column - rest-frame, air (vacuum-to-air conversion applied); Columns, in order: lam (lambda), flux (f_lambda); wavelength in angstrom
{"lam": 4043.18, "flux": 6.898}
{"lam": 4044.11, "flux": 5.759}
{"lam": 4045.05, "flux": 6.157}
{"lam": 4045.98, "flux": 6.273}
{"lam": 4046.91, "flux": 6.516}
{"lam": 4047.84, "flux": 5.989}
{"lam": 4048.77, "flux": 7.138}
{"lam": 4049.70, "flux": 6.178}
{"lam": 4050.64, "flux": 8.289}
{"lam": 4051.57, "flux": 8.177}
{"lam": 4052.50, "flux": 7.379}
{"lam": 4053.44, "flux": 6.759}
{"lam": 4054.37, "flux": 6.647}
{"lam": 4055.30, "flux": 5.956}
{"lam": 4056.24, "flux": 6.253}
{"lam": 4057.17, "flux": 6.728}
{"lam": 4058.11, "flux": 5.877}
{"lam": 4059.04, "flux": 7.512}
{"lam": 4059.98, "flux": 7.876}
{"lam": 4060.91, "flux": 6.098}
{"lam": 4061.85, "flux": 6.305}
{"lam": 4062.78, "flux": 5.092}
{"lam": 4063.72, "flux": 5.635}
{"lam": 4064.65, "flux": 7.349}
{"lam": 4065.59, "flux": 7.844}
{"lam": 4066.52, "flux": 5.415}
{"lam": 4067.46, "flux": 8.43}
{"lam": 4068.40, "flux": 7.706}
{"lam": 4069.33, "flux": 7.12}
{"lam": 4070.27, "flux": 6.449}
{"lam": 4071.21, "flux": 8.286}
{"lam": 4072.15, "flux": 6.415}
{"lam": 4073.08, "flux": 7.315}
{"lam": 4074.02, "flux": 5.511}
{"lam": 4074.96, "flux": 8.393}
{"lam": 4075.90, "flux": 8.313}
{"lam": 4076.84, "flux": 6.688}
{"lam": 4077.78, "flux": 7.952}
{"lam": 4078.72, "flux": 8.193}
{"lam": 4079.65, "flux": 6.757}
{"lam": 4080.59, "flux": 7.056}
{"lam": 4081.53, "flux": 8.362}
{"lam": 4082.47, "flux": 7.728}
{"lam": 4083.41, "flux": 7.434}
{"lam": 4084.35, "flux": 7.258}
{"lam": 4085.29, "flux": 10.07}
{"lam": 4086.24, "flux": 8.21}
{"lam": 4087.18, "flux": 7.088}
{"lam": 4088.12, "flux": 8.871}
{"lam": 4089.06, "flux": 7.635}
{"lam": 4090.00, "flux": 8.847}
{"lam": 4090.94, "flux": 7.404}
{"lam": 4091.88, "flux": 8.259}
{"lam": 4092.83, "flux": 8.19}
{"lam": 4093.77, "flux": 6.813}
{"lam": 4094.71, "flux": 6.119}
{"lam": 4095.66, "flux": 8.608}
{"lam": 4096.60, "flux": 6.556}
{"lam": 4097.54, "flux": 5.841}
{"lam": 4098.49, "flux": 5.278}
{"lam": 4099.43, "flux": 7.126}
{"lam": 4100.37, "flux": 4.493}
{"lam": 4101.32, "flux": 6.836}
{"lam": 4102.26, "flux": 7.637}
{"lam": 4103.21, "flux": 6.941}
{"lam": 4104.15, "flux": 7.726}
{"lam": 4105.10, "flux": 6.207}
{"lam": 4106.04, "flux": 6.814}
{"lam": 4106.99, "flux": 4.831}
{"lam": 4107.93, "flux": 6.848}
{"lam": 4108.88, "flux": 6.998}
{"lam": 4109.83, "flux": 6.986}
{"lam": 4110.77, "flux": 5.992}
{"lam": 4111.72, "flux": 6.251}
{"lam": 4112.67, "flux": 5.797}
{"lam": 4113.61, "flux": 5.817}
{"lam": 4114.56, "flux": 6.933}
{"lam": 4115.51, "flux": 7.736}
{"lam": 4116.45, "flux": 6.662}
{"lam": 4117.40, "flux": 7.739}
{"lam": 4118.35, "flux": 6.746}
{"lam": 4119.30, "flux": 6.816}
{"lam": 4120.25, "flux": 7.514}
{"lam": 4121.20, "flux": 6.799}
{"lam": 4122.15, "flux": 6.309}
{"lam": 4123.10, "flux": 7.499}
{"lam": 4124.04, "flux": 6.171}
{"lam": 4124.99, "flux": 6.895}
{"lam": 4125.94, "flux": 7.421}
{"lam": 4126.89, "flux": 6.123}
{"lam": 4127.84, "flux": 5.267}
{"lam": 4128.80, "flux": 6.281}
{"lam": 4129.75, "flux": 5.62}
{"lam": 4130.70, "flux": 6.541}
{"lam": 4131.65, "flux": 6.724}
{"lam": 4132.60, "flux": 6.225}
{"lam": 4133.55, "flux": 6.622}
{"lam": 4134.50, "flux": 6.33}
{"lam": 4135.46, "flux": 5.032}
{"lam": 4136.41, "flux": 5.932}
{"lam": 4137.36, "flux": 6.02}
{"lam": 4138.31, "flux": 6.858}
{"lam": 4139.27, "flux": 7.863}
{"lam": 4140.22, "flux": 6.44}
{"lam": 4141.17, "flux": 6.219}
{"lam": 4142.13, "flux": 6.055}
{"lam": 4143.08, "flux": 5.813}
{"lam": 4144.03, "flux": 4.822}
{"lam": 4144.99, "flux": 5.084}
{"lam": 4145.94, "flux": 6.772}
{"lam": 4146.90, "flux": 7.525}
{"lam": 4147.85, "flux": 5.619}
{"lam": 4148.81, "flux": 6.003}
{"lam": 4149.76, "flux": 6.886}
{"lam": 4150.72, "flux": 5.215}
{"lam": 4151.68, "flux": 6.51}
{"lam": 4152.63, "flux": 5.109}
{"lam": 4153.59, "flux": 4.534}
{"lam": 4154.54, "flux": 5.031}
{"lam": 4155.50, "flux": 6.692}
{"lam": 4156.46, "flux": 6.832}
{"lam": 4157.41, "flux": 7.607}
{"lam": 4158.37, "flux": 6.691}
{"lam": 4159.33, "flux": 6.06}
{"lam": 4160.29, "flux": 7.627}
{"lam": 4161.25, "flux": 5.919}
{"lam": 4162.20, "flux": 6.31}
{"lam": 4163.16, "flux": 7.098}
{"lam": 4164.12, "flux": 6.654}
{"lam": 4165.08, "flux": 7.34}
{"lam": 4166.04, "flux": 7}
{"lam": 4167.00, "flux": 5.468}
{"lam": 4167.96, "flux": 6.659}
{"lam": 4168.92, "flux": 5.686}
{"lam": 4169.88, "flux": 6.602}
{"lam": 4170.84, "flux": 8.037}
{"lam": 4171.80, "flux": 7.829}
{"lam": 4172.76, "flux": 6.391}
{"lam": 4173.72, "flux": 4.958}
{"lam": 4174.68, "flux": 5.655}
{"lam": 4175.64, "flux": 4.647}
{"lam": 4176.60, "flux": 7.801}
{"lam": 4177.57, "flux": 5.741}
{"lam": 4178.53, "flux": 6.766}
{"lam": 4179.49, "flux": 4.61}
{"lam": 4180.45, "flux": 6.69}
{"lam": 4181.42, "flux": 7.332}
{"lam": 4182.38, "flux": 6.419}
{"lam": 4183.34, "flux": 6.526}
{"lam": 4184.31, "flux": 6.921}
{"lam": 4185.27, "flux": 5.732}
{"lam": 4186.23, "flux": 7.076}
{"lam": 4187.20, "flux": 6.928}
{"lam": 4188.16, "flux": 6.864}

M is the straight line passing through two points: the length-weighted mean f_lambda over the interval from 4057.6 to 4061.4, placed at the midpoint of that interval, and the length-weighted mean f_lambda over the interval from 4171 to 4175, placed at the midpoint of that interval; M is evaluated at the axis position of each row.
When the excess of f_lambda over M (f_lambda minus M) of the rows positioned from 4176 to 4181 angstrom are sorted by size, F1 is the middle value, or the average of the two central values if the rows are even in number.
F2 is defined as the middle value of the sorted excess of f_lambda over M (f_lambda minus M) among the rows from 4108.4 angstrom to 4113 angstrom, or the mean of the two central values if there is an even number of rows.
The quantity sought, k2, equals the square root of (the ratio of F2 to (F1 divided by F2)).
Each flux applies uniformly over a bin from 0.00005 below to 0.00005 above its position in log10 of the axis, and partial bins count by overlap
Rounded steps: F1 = 0.34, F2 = -0.4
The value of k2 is 0.64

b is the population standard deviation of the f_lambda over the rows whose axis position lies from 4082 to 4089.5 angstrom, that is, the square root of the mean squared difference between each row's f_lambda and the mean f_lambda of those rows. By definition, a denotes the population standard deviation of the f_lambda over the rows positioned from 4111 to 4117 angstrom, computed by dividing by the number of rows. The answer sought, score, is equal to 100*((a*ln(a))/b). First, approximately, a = 0.7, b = 0.93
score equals -28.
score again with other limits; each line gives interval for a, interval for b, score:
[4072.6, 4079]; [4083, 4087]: -1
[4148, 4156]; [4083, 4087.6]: -14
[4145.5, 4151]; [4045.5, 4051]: -23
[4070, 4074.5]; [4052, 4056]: -12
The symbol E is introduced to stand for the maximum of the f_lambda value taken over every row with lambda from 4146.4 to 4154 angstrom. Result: 7.525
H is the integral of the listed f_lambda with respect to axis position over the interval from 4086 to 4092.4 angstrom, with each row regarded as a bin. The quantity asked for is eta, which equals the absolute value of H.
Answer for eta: 51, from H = 51.5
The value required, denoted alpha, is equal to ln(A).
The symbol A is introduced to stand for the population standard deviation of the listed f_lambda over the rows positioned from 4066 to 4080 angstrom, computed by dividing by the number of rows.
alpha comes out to -0.01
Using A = 0.99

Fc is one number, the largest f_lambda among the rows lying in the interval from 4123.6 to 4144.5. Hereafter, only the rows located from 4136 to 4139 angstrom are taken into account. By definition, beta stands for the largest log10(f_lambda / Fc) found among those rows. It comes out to -0.06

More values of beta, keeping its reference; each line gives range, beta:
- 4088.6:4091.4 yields 0.05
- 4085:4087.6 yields 0.11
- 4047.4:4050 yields -0.04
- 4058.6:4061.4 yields 0.00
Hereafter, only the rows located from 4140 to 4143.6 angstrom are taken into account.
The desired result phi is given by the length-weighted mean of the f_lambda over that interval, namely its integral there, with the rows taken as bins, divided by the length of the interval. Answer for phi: 6.1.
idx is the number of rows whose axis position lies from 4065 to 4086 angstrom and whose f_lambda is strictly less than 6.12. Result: 2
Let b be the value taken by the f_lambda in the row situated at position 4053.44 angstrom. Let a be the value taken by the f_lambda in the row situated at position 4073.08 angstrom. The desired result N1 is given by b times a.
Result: 49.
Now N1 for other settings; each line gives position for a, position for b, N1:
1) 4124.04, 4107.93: 42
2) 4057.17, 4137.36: 41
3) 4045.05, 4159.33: 37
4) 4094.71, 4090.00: 54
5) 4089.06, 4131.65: 51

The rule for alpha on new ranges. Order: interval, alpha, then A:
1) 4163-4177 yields 0.01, 1.01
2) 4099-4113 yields -0.12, 0.89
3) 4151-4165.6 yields -0.11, 0.90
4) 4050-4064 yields -0.08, 0.93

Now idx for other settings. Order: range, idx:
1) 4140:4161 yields 11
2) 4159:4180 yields 9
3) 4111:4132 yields 4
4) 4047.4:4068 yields 7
